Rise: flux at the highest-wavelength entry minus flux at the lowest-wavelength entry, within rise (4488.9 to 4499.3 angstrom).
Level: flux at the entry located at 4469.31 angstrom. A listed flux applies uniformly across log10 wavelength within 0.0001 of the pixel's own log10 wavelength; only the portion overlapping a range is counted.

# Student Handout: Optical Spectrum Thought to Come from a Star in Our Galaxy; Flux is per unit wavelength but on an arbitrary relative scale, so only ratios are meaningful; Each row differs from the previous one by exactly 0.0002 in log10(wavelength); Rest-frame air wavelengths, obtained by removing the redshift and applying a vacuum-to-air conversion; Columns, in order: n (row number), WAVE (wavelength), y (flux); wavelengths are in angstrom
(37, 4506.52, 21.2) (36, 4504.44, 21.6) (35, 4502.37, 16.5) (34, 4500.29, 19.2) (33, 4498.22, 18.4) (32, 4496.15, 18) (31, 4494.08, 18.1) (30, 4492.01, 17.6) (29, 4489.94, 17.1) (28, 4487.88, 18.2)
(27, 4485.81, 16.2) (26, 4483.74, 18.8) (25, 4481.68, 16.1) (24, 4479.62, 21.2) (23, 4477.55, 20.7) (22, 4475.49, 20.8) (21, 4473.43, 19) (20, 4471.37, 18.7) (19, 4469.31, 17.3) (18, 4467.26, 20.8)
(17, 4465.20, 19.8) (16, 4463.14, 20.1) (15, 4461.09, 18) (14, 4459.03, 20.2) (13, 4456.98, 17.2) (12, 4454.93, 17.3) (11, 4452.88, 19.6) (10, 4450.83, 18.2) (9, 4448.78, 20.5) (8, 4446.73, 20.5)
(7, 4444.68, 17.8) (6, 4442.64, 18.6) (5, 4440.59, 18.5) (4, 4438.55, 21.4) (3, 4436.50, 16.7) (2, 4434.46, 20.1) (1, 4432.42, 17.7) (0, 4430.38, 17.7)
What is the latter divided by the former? 13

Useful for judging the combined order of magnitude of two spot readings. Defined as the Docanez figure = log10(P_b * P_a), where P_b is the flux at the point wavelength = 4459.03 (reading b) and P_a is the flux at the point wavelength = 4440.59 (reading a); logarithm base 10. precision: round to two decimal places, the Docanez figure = 2.57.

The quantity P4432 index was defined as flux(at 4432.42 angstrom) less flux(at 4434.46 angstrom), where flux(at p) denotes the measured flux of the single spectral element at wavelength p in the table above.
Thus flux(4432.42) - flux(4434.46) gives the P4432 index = -2.4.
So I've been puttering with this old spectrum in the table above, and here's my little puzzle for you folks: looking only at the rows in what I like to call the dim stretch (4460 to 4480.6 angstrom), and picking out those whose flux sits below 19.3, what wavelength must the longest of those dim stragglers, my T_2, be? 4473.43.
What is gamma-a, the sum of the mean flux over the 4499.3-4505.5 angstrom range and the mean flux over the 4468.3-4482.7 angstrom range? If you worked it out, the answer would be 38.2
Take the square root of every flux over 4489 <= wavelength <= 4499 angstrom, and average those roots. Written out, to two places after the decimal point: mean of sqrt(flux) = 4.22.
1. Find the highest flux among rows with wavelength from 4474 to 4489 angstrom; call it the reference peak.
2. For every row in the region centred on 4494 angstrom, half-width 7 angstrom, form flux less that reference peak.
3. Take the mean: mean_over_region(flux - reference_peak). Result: -3.1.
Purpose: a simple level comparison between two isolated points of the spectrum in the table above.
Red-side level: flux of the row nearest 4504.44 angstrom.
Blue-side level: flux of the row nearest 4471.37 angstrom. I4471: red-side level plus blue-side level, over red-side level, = 1.87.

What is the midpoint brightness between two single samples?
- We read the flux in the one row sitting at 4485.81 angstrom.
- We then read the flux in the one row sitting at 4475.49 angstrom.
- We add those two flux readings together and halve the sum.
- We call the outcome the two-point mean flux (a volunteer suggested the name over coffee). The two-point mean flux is 18.5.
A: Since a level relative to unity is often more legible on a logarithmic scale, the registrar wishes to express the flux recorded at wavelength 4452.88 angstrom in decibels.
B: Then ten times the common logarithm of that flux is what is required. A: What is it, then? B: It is 12.9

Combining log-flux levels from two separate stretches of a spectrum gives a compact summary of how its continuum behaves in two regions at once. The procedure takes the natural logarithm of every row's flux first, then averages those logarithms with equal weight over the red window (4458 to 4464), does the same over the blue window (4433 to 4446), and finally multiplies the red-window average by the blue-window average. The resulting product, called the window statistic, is 8.70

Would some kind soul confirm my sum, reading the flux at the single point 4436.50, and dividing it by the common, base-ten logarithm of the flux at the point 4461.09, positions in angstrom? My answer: 13.3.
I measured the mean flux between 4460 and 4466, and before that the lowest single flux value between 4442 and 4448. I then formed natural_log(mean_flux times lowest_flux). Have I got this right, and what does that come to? 5.84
